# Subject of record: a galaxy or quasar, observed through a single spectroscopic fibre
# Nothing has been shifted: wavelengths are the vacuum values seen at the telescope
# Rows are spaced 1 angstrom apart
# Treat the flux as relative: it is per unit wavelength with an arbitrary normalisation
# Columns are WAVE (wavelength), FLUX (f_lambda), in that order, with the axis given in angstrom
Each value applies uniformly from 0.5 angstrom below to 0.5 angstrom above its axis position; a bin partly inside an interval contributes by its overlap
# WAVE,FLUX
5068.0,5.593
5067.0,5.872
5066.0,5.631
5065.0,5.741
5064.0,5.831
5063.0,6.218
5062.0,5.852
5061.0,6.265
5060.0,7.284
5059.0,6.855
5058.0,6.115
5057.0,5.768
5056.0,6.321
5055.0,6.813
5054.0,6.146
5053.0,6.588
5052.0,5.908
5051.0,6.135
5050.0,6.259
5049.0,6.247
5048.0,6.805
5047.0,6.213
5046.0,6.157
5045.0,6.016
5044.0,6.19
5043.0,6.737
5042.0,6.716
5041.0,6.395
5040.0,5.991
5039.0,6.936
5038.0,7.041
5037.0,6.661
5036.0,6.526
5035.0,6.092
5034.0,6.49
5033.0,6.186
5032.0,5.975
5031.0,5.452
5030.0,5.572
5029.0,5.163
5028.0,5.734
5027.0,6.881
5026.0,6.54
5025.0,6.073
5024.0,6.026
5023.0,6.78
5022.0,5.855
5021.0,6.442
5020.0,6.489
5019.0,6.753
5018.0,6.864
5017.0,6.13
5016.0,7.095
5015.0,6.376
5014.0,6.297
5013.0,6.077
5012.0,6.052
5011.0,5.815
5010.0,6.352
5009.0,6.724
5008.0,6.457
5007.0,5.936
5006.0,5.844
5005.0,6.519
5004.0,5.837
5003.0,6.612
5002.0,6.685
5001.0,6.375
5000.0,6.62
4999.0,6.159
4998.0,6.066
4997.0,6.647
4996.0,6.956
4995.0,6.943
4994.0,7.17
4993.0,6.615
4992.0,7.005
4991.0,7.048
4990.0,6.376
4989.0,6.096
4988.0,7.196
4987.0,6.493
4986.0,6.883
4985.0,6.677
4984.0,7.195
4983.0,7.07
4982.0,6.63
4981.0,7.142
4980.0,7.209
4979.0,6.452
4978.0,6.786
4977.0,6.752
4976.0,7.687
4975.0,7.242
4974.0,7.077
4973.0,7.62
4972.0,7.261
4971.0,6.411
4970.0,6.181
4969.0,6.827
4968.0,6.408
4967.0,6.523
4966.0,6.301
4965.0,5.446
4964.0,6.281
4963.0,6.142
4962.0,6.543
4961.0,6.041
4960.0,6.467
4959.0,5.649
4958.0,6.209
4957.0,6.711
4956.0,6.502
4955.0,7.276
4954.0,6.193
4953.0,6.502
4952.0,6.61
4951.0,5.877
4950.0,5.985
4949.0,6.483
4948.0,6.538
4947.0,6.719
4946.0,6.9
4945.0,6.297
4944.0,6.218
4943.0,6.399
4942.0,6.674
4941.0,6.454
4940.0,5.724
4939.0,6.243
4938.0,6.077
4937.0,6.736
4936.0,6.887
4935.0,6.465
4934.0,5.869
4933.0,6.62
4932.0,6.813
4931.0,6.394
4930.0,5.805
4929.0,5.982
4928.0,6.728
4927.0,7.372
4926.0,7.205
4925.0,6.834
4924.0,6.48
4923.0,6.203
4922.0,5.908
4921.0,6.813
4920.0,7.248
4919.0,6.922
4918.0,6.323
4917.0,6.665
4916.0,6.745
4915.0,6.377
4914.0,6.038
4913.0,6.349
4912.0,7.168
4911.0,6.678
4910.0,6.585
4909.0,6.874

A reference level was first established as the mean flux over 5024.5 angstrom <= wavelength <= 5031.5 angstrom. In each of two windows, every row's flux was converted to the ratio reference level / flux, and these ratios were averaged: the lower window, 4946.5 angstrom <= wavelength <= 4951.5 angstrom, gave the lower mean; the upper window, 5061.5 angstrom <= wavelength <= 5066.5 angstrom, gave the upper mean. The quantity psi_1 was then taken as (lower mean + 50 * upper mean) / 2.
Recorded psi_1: 25.8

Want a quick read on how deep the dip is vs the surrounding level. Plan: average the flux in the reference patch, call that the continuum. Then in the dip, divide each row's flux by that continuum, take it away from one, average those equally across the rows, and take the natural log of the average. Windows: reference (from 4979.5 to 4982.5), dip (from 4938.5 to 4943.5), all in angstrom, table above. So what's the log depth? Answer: -2.31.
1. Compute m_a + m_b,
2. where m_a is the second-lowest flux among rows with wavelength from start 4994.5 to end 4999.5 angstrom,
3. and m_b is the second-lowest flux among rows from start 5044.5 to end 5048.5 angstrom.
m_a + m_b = 12.32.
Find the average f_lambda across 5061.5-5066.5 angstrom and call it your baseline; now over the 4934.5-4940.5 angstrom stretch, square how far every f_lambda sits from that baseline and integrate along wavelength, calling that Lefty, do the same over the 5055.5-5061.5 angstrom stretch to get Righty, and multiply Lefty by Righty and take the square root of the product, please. 2.92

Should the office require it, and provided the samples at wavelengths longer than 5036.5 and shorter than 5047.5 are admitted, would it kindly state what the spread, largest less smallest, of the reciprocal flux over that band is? 0.025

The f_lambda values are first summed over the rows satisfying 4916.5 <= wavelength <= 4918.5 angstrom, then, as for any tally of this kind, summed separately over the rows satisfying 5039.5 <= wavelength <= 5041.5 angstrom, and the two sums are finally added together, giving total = 25.4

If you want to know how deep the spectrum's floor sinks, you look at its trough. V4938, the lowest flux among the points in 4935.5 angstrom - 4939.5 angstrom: 6.077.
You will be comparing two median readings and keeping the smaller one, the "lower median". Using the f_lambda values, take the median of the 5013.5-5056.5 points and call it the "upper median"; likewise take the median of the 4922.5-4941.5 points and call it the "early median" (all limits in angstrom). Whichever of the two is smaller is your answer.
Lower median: 6.30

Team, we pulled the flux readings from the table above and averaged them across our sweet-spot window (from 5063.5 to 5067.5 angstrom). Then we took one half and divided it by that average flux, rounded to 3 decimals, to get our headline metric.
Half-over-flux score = 0.087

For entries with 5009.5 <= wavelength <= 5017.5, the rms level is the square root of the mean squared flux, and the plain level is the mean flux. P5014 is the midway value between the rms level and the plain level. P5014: 6.28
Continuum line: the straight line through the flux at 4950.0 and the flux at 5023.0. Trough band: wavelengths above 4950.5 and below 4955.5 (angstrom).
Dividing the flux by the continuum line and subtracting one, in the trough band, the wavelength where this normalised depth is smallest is 4951.0 angstrom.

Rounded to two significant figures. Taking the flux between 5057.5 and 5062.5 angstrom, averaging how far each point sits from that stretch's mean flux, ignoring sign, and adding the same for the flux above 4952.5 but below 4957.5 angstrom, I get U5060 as 0.76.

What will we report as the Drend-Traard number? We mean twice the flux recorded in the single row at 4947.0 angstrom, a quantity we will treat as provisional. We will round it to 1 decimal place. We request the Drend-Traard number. 13.4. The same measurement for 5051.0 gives 12.3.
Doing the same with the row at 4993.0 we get 13.2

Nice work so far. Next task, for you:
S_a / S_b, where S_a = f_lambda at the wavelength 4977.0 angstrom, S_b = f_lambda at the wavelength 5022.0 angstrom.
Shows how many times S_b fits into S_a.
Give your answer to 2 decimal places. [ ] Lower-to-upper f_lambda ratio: 1.15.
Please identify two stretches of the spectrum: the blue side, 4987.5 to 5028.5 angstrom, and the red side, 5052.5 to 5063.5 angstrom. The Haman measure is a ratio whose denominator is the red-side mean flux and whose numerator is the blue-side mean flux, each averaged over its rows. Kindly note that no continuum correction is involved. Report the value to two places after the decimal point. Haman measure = 1.01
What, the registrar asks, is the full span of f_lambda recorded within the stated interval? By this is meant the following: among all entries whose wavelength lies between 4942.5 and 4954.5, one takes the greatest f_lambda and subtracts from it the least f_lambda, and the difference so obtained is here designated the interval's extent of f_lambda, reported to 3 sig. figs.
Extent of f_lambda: 1.02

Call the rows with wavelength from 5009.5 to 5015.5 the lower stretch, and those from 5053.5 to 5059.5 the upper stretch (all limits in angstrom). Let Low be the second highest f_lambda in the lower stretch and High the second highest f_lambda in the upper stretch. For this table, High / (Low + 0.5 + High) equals 0.499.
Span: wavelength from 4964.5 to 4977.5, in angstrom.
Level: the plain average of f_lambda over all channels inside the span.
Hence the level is 6.75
